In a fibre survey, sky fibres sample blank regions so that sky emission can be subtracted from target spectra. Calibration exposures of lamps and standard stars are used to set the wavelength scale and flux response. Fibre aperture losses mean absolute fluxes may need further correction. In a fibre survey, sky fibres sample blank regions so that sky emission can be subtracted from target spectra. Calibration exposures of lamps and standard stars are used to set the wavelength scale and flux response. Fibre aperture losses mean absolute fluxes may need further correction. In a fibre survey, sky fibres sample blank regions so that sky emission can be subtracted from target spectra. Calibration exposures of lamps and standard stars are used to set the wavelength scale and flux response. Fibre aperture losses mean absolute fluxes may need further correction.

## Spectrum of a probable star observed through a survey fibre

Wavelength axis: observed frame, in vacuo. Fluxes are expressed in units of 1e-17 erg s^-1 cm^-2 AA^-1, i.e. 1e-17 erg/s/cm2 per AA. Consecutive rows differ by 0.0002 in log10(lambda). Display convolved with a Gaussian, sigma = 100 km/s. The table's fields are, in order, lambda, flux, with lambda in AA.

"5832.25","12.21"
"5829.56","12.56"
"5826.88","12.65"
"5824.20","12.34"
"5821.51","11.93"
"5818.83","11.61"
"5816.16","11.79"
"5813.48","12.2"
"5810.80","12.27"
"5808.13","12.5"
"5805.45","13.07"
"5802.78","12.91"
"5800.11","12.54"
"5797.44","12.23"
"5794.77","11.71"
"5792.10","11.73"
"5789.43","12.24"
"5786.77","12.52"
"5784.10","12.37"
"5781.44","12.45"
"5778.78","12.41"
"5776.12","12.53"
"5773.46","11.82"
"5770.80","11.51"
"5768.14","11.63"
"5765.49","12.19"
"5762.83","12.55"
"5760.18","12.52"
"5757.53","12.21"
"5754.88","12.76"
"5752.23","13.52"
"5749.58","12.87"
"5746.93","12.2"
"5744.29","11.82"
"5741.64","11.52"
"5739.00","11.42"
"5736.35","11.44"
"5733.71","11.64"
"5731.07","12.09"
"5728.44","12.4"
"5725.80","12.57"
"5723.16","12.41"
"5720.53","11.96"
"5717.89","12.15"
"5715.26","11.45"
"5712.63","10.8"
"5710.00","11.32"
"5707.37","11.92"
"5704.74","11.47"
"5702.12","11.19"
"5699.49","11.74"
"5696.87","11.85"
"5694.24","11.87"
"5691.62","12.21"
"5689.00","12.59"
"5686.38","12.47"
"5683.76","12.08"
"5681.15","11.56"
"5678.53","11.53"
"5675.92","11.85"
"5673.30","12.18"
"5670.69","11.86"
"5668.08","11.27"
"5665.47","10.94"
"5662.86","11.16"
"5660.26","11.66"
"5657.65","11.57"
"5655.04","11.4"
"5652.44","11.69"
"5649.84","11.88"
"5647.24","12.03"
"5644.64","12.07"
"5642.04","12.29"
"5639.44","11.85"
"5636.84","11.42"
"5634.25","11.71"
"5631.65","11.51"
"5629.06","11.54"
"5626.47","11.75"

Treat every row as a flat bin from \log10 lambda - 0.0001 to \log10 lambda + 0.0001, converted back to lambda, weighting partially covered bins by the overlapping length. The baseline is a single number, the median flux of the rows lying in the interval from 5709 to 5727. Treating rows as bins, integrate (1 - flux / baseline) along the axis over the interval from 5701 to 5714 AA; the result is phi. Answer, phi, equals 0.67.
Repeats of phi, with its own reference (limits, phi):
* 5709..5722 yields 0.44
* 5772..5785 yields -0.38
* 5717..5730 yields -0.37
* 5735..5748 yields 0.32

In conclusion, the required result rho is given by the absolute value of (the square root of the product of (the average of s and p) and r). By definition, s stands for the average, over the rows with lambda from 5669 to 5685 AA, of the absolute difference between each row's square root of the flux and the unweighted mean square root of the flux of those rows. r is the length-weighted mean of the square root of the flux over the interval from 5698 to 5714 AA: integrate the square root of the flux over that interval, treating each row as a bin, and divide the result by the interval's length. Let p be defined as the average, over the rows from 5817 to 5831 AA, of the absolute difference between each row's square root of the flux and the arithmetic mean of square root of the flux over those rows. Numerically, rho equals 0.37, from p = 0.051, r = 3.38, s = 0.029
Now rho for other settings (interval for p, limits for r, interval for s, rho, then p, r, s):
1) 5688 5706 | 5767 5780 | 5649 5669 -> 0.38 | 0.047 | 3.46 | 0.038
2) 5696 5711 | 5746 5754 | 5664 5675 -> 0.43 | 0.037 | 3.59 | 0.067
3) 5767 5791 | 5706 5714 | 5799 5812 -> 0.38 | 0.049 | 3.37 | 0.037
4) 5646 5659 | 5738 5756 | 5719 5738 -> 0.37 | 0.028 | 3.51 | 0.049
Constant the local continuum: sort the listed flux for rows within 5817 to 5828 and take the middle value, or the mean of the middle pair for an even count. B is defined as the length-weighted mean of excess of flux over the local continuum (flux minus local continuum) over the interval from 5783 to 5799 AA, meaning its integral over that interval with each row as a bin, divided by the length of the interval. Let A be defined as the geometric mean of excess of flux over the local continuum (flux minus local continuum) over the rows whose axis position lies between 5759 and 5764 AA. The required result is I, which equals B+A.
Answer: 0.40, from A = 0.40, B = 0.0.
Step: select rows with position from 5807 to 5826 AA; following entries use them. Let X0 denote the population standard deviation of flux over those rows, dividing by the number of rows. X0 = 0.30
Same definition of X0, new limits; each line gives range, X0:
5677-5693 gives 0.41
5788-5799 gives 0.26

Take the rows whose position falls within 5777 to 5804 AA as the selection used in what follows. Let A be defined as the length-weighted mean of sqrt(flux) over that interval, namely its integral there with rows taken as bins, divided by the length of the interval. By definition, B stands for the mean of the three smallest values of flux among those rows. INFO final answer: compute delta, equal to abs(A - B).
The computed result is 8.38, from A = 3.51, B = 11.9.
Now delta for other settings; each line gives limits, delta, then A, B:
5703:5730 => 7.75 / 3.44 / 11.2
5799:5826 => 8.27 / 3.51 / 11.8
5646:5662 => 8.12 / 3.42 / 11.5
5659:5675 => 7.73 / 3.39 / 11.1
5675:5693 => 8.18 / 3.47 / 11.6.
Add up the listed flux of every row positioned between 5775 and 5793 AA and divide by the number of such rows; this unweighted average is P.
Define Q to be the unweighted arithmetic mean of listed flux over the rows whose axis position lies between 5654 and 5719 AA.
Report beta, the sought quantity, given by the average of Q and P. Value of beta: 12.0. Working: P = 12.3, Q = 11.7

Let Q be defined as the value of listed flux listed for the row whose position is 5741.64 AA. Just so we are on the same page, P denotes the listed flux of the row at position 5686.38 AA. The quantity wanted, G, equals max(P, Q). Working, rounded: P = 12.47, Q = 11.52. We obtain 12.5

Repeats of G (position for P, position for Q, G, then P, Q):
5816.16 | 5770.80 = 11.8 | 11.79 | 11.51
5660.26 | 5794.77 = 11.7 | 11.66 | 11.71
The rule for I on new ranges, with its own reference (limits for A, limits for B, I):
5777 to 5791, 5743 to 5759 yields 0.67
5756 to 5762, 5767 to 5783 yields 0.10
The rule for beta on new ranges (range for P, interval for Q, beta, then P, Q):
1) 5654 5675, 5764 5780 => 11.8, 11.5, 12.0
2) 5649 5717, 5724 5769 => 11.9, 11.7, 12.2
